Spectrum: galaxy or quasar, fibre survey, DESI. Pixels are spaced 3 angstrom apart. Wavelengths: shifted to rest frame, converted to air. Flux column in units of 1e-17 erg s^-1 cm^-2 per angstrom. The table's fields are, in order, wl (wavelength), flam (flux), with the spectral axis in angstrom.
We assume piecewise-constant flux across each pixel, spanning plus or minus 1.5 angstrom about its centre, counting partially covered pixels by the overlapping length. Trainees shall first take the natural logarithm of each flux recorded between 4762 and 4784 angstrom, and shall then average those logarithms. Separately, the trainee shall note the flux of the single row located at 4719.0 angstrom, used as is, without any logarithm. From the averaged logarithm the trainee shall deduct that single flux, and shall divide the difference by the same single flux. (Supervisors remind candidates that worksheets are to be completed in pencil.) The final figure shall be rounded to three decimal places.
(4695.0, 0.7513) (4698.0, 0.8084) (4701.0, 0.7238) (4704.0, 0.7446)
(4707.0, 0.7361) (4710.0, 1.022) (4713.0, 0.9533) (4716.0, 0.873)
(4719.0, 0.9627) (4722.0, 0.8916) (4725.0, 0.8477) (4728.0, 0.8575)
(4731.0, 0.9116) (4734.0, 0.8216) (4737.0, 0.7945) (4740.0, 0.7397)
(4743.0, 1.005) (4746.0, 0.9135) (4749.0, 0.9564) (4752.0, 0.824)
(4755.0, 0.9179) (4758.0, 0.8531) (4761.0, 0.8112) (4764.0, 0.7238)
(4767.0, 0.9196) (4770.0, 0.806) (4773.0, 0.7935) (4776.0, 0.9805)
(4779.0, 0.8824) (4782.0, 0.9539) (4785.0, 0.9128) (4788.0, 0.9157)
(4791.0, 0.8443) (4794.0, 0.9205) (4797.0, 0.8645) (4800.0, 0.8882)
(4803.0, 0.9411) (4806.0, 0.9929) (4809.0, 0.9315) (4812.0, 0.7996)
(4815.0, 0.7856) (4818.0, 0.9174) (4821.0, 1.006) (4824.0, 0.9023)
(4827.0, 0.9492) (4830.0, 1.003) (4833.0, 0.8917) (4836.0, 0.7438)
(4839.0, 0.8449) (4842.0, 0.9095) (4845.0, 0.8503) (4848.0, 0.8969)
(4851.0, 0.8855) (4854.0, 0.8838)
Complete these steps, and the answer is -1.155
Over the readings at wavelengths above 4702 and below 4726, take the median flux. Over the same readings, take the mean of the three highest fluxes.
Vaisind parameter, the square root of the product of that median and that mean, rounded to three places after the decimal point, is 0.930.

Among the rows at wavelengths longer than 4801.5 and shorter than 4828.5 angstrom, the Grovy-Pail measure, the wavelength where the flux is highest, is 4821.0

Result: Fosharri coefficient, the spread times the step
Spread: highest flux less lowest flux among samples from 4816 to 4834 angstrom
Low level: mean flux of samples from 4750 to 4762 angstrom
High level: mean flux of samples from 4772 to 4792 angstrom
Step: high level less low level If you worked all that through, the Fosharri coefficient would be 0.005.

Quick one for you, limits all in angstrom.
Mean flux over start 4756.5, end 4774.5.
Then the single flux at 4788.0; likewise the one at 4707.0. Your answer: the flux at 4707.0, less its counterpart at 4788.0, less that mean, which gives -1.00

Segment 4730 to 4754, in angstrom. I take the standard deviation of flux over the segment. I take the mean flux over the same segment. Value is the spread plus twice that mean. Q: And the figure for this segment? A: 1.83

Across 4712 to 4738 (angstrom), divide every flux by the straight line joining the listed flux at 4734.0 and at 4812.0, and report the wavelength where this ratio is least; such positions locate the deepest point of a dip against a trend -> 4737.0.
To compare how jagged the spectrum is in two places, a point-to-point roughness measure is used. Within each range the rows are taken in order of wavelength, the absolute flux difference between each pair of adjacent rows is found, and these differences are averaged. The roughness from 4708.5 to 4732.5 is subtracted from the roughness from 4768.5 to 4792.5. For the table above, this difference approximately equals 0.010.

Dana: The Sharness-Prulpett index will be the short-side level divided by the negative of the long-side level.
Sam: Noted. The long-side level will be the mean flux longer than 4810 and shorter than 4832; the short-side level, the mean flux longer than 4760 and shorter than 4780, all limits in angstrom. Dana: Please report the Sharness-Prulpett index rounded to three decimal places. -0.930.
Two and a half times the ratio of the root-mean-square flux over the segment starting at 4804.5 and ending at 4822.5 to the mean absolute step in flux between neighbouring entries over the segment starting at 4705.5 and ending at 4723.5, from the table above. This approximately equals 19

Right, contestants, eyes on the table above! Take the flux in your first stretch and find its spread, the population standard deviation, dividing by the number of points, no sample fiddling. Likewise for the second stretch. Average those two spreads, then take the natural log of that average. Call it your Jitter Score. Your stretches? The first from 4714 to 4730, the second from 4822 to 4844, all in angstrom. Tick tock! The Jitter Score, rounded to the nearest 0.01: -2.84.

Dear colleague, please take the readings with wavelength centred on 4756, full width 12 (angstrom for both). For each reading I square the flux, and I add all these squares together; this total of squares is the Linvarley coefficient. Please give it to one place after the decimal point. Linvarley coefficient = 2.9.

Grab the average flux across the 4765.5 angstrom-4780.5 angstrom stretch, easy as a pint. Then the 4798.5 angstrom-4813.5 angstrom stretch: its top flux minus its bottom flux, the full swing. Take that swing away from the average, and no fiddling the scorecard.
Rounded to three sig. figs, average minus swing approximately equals 0.683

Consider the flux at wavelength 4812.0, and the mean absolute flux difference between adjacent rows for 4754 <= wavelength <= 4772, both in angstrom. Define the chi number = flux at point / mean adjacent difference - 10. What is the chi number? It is -2.1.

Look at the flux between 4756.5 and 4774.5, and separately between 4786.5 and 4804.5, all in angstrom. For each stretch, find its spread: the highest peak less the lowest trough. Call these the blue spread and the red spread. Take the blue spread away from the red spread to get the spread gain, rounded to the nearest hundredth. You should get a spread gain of -0.10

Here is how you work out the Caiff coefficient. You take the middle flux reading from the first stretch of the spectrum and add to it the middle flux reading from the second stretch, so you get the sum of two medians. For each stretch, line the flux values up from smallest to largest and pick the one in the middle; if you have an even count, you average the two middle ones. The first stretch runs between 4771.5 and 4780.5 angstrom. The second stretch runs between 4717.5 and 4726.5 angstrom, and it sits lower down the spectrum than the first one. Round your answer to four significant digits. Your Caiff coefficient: 1.774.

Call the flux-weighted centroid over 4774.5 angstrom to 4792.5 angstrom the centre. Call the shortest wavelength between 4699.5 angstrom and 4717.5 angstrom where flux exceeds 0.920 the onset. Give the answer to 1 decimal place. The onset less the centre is -73.3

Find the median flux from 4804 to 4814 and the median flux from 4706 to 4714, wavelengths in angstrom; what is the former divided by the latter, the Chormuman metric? 0.98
